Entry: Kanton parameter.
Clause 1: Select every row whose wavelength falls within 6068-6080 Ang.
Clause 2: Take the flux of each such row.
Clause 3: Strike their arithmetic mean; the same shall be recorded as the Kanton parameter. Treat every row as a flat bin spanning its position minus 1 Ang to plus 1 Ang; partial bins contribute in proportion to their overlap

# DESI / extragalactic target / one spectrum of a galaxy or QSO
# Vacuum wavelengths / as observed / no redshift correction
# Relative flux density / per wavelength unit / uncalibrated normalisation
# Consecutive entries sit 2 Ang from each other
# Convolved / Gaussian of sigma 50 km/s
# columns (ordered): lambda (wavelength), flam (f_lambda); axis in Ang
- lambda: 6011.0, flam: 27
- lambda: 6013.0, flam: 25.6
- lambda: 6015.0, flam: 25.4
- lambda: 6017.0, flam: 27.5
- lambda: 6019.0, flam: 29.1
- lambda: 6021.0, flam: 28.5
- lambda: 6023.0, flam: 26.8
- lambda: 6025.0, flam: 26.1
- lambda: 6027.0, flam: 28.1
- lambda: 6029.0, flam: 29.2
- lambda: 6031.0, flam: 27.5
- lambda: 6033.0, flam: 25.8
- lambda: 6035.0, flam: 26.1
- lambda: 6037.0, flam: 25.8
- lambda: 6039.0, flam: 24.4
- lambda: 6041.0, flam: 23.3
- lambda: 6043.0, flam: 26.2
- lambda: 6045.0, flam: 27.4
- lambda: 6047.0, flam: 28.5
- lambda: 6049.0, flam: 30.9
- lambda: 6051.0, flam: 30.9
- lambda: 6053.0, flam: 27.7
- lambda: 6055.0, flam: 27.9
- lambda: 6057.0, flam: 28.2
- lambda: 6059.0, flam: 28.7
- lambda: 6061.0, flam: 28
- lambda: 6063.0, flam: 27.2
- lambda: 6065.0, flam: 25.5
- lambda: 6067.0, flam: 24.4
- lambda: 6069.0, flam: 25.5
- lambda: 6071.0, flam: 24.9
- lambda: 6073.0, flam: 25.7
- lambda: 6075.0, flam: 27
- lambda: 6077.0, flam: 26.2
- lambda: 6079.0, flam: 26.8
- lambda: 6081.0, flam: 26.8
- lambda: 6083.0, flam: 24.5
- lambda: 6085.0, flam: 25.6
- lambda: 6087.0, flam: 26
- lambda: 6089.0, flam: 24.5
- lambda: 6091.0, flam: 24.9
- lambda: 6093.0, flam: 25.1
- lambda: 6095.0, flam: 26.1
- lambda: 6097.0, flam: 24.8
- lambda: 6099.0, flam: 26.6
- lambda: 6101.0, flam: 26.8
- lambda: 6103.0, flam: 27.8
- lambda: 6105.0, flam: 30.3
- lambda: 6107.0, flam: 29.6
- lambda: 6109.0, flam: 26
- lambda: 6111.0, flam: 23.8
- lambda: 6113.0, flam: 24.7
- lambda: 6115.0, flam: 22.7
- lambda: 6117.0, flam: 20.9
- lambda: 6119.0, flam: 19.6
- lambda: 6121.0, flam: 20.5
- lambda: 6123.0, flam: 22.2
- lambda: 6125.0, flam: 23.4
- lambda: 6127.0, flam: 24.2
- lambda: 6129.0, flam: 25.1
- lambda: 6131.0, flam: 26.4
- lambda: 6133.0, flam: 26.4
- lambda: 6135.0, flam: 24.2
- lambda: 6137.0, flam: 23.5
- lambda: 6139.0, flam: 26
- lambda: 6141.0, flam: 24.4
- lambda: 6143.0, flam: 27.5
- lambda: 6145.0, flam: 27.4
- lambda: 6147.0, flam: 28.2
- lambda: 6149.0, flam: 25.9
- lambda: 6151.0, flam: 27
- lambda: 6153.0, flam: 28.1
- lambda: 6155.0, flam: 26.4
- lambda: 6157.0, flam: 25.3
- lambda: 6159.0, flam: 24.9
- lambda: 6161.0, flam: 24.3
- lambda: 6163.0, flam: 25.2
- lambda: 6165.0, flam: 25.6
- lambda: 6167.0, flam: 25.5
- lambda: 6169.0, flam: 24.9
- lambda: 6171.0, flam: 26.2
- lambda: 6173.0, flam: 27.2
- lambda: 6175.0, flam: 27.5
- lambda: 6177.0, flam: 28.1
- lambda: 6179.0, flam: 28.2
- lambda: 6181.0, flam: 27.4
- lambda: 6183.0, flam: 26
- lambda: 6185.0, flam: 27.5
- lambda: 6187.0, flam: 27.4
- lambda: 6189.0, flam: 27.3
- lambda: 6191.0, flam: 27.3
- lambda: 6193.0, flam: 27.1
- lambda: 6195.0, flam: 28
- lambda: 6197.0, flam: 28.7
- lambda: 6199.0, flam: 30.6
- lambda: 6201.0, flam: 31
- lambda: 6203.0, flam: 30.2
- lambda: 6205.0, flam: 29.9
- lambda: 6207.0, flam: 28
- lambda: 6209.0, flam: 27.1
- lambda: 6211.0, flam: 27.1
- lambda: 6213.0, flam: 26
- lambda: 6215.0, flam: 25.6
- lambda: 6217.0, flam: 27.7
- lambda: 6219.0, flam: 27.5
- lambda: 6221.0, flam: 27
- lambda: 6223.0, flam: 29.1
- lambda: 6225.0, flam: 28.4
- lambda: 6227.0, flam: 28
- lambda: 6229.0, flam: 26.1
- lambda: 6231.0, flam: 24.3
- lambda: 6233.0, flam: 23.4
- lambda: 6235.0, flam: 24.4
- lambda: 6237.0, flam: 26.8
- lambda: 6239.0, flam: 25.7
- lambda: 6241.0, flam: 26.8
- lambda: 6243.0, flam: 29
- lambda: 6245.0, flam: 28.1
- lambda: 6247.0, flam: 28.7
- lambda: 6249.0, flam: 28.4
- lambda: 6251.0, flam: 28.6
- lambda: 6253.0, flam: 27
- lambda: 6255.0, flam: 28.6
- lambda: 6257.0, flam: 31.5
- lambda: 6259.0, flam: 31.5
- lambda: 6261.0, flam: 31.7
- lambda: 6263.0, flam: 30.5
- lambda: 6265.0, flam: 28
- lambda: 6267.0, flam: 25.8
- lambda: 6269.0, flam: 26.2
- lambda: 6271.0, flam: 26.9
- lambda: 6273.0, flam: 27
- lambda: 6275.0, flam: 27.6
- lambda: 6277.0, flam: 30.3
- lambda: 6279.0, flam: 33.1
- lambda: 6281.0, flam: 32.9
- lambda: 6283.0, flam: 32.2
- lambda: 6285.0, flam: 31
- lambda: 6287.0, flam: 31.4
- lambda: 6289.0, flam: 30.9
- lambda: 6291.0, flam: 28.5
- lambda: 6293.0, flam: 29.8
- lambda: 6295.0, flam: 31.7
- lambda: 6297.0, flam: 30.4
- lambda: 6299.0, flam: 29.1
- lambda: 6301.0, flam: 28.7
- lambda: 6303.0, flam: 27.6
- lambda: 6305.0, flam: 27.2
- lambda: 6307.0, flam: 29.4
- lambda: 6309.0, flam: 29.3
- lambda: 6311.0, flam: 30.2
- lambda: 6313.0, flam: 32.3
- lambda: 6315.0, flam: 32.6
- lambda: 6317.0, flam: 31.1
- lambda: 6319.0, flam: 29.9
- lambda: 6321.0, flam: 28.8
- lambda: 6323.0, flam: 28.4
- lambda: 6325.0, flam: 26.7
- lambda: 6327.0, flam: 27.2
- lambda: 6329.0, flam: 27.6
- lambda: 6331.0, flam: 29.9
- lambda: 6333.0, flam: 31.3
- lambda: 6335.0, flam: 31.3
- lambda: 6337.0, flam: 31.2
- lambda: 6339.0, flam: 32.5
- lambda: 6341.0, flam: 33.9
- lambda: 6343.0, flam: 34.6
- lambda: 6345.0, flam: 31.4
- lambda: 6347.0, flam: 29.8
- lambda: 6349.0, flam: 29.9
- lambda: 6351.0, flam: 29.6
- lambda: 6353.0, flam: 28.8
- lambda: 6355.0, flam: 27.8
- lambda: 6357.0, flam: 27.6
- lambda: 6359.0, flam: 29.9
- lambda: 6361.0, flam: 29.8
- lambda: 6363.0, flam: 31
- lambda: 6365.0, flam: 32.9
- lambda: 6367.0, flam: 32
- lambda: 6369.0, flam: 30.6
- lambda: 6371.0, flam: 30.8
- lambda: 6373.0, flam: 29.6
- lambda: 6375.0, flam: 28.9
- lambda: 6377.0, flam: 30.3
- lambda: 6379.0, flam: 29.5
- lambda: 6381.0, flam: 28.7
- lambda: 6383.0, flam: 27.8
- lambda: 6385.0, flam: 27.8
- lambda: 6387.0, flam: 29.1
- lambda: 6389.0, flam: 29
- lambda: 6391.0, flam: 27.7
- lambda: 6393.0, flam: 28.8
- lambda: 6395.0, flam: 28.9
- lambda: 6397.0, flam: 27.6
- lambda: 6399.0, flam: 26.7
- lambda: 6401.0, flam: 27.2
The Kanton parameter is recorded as 26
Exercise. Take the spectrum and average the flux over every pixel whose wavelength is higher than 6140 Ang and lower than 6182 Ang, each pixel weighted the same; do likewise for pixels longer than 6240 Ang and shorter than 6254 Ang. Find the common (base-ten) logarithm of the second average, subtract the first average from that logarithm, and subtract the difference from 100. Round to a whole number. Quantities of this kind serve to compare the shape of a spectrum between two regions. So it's 125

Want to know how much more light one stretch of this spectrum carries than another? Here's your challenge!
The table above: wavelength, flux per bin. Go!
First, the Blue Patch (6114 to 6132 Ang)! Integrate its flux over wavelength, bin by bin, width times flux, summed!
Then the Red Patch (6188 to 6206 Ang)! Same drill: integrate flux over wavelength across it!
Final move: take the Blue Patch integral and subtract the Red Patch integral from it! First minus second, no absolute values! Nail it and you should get -110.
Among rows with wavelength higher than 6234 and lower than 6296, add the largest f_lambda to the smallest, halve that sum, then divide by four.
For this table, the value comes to 7.19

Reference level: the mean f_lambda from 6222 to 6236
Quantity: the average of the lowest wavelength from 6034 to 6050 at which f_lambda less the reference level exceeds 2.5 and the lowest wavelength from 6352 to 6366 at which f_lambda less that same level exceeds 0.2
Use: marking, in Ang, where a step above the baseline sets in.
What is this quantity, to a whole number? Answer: 6201 Ang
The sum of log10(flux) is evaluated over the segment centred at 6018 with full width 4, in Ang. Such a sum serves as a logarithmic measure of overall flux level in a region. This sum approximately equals 2.90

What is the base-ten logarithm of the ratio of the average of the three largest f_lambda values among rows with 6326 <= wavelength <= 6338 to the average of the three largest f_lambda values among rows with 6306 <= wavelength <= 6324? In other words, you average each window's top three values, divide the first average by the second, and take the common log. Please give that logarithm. -0.01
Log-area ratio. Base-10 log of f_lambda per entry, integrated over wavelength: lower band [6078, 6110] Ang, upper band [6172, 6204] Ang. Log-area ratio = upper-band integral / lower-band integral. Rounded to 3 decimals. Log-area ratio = 1.019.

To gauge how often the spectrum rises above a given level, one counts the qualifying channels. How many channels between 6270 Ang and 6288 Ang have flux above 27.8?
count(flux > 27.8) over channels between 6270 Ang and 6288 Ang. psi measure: 6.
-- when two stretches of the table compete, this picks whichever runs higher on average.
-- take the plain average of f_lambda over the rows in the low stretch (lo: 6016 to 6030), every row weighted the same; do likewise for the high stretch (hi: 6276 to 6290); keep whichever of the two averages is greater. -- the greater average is 31.7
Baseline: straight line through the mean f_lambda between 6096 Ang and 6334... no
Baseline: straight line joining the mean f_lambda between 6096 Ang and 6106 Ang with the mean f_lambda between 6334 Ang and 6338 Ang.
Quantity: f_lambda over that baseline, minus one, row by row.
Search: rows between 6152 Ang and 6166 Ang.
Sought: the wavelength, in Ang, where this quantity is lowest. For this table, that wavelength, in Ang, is 6161.0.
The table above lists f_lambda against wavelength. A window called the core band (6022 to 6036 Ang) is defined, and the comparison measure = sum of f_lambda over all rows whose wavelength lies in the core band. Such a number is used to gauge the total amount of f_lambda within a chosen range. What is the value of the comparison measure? 190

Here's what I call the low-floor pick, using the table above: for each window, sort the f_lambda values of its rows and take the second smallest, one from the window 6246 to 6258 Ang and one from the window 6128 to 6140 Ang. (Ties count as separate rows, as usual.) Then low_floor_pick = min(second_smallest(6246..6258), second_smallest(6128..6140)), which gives 24.2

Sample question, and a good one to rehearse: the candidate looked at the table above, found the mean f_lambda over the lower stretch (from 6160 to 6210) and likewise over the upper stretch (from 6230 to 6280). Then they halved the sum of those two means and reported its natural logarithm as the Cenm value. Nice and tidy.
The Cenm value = 3.32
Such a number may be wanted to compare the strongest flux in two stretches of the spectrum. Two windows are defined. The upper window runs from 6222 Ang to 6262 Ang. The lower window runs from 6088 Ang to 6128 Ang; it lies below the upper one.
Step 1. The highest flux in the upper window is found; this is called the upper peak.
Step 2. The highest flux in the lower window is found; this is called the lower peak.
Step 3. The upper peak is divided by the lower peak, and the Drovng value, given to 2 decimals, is 1.05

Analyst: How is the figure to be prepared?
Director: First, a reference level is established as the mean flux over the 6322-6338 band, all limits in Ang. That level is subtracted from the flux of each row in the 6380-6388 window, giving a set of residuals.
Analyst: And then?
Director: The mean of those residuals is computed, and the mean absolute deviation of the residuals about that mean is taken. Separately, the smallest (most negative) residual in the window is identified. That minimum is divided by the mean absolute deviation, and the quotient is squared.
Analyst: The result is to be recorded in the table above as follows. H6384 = 6.5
